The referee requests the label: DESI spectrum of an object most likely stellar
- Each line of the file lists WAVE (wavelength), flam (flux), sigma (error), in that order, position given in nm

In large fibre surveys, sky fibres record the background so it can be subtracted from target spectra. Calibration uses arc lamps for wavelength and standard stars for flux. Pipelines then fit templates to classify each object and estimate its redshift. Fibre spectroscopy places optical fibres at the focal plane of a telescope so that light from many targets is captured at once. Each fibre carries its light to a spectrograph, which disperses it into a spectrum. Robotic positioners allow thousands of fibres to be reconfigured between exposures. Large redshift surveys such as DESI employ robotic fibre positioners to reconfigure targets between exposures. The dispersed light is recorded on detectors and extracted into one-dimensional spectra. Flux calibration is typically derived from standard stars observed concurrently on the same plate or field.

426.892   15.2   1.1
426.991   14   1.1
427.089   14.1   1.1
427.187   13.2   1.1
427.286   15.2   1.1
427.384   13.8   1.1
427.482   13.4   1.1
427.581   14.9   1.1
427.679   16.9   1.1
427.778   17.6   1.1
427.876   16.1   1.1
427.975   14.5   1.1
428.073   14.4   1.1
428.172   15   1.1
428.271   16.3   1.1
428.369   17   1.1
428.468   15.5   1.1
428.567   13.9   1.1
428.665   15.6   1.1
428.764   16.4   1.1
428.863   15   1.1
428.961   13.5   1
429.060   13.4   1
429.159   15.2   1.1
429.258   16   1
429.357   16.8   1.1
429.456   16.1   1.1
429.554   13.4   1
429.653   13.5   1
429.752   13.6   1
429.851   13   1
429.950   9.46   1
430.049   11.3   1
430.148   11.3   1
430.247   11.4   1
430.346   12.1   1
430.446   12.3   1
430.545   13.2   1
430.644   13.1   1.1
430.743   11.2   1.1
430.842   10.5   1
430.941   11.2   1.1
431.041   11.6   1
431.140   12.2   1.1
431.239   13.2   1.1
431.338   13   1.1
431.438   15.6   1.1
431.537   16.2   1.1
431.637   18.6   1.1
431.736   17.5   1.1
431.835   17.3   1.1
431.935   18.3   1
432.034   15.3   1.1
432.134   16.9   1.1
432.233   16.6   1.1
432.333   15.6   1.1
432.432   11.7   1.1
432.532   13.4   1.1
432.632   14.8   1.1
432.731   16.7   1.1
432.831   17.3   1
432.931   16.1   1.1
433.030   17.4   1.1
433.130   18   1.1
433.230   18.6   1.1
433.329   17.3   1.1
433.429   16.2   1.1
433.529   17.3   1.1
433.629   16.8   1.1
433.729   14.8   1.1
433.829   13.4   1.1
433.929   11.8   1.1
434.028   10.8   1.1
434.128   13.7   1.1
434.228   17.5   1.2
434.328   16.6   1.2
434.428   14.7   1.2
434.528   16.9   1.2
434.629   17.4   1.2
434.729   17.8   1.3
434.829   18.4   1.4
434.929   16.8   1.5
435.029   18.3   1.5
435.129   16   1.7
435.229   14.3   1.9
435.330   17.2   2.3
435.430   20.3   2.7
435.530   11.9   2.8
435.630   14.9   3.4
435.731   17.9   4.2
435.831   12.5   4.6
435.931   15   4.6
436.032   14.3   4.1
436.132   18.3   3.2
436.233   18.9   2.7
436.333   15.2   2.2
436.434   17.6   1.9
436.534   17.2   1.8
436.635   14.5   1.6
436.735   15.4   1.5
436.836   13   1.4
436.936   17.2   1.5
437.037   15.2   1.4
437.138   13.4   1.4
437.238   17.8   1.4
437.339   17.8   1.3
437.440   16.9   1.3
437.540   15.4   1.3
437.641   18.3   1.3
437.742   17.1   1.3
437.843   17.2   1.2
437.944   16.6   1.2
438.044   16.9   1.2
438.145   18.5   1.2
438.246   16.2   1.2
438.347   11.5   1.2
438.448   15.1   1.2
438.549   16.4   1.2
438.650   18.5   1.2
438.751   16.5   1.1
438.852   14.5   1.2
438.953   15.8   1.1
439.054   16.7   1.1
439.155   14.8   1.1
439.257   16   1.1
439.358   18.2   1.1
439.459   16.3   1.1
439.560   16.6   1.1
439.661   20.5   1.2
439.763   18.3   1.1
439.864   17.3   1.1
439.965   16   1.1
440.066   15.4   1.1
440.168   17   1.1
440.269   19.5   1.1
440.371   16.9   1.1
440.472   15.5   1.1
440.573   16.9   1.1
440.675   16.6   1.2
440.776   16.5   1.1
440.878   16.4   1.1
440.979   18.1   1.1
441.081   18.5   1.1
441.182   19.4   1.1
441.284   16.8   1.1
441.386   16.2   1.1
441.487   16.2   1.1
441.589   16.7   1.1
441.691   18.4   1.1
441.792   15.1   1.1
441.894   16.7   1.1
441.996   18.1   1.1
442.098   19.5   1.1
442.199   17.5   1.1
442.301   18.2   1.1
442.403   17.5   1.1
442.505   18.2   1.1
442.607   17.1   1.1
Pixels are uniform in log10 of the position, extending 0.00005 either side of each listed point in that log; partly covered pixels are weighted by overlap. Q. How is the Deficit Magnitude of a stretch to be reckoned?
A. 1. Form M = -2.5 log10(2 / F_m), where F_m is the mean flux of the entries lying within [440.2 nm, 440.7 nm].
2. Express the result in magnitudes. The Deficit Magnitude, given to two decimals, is 2.33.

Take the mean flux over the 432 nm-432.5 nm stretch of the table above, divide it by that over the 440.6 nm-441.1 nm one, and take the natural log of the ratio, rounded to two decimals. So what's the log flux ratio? -0.12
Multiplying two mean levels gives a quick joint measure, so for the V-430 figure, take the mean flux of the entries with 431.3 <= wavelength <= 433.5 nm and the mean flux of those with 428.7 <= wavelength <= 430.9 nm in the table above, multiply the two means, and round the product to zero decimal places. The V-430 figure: 216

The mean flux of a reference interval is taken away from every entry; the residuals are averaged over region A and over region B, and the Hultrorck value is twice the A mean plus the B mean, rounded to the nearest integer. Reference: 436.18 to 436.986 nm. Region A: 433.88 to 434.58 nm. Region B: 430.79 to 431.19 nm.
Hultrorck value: -8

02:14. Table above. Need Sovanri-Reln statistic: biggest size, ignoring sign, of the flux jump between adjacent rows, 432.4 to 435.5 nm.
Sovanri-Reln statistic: 3.8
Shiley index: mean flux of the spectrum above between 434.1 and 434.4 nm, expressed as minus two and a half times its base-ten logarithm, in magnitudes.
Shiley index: -3.01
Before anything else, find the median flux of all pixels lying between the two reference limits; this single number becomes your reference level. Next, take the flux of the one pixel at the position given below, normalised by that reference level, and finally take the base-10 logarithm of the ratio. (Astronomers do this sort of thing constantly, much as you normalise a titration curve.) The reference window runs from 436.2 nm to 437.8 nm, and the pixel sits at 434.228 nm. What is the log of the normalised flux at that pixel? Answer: 0.013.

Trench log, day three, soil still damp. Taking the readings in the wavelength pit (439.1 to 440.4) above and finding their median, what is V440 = 16.9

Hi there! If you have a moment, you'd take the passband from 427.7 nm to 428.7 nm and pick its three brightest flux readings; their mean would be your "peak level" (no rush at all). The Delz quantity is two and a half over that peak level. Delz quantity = 0.147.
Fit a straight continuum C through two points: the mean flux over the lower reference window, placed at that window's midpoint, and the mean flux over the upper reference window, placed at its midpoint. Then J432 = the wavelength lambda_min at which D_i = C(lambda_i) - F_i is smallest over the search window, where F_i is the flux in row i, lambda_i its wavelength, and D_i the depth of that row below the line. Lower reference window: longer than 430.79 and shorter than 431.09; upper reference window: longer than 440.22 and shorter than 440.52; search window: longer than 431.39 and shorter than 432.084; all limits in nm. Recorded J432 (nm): 431.637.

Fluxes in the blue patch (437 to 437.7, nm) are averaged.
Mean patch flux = 16.4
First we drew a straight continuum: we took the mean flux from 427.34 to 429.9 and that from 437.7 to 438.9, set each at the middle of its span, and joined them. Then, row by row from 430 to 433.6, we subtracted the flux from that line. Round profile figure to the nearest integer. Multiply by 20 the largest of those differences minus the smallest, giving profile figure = 160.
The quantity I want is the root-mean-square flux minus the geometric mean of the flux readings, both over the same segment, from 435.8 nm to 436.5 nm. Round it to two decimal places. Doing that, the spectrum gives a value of 0.30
